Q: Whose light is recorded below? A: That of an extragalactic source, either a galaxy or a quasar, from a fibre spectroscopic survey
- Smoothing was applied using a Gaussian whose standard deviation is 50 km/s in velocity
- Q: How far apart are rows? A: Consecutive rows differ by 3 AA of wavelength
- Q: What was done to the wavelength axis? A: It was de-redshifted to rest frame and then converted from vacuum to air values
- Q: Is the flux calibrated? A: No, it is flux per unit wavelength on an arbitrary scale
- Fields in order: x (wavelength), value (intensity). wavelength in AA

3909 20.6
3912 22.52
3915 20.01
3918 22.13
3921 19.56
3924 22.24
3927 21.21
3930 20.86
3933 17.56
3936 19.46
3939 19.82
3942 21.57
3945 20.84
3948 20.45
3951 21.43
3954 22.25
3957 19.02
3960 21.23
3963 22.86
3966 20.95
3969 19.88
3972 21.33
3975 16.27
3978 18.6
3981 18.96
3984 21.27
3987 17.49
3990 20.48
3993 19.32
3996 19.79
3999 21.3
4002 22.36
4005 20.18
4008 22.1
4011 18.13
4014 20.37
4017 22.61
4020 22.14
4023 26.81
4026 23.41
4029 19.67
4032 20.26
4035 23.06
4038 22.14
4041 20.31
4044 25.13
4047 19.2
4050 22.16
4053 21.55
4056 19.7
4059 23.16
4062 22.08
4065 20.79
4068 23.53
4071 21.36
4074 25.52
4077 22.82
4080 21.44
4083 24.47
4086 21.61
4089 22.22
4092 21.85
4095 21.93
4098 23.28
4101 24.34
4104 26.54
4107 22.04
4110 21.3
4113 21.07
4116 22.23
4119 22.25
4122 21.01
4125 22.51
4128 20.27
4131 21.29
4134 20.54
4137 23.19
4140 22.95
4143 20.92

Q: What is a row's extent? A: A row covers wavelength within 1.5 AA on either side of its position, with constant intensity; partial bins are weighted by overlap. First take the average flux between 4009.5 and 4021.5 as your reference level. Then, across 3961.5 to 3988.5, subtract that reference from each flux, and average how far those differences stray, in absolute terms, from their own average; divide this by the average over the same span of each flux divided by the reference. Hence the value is 1.79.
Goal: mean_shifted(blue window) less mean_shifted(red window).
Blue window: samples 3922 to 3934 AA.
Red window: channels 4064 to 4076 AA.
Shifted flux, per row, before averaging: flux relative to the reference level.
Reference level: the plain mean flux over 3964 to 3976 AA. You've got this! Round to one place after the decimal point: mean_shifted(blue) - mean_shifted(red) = -2.3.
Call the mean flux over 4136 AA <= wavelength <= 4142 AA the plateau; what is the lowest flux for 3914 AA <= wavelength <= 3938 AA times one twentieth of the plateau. 20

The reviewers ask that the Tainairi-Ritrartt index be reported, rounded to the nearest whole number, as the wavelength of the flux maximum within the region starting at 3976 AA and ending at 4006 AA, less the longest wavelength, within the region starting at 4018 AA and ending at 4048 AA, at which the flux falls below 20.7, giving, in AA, -45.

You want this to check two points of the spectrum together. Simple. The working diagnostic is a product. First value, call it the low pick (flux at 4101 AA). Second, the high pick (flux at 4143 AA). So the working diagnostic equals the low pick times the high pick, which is 509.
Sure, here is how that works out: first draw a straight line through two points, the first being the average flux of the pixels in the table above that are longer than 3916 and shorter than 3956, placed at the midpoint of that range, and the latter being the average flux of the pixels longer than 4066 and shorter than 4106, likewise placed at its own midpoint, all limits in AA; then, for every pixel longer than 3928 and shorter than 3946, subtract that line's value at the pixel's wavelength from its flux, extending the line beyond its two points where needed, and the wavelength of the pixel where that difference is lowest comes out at 3933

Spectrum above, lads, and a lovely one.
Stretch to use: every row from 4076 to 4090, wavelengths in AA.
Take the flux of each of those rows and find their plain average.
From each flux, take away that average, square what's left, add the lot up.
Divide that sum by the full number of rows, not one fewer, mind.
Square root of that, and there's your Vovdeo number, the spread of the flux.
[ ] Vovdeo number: 1.1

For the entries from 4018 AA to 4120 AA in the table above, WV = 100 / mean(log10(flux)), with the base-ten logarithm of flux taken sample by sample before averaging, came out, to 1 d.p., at 74.1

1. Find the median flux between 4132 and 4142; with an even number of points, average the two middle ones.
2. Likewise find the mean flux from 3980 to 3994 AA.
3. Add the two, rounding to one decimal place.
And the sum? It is 42.5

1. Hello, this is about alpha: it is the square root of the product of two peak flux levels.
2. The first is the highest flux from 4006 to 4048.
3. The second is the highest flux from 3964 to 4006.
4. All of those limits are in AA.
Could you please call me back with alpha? 24.5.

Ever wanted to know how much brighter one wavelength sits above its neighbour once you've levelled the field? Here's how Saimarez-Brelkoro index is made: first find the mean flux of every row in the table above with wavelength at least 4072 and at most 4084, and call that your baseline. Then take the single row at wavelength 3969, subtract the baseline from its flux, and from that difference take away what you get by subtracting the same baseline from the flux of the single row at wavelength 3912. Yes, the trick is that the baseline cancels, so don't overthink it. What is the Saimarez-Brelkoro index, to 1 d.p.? -2.6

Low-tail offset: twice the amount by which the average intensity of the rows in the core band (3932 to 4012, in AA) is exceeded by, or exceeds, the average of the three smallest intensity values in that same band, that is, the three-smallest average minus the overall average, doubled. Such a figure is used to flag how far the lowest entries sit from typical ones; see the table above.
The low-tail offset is -6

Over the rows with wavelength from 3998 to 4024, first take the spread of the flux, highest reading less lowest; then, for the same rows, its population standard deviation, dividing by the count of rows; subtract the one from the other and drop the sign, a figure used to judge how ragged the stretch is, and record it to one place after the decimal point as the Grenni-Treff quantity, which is 6.5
